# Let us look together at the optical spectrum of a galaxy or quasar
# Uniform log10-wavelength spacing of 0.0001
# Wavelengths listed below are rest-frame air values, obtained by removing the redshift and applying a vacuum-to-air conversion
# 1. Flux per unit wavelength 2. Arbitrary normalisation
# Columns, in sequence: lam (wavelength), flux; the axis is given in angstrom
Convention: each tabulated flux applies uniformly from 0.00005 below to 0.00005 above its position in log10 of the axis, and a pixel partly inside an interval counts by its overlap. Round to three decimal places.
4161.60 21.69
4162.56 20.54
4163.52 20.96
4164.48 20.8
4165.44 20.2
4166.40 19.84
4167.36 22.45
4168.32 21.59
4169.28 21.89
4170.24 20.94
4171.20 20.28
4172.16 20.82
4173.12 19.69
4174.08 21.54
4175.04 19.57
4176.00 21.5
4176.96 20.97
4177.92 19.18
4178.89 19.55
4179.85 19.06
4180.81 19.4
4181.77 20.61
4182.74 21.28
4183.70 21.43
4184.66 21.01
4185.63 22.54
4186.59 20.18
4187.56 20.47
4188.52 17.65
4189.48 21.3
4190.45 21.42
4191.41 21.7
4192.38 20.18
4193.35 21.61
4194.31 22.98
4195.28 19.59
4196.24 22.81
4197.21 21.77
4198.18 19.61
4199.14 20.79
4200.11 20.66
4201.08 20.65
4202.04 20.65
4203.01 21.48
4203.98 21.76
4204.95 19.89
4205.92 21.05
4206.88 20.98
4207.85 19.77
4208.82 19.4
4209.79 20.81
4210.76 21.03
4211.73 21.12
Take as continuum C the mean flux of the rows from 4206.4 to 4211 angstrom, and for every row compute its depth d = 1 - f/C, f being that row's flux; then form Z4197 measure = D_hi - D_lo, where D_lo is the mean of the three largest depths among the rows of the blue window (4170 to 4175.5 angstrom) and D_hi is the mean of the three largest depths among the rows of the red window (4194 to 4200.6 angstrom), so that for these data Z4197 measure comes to -0.005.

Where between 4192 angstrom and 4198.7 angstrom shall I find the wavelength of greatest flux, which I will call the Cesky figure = 4194.31 angstrom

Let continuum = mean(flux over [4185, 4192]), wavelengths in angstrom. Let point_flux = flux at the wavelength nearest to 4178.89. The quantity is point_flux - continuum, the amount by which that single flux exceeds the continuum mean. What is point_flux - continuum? -1.2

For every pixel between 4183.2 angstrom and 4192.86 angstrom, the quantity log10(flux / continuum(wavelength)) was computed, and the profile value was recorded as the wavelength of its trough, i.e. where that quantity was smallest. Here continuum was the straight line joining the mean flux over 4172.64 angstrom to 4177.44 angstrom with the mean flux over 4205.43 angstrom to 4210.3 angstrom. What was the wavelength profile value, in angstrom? 4188.52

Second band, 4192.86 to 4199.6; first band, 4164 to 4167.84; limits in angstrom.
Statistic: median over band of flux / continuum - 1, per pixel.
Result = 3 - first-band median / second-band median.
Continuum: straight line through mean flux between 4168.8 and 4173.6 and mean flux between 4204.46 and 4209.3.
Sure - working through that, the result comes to 3.3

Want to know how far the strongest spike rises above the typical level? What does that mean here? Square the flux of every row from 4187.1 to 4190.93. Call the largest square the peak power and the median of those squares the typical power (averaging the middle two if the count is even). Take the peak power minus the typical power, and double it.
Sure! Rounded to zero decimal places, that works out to 45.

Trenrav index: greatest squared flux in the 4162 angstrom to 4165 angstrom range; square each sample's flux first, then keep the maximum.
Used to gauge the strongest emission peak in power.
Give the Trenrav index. 439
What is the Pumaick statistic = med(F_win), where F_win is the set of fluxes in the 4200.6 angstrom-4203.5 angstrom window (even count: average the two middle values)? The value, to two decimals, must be 20.65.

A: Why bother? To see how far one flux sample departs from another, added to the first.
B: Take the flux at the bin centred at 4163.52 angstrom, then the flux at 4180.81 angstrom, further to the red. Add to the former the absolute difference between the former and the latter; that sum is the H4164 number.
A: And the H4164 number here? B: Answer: 22.5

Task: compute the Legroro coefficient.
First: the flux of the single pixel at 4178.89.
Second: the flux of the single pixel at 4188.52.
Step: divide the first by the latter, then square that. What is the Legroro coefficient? 1.2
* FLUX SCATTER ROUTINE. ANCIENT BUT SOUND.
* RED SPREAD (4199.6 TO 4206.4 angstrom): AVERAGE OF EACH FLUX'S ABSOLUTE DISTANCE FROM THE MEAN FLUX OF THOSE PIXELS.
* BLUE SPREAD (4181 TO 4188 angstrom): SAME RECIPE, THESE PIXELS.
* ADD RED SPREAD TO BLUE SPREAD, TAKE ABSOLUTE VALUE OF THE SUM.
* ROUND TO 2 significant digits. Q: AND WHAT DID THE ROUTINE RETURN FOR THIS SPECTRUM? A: 1.1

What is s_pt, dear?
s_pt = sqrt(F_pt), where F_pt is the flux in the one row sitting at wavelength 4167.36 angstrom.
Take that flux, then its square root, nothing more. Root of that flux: 4.74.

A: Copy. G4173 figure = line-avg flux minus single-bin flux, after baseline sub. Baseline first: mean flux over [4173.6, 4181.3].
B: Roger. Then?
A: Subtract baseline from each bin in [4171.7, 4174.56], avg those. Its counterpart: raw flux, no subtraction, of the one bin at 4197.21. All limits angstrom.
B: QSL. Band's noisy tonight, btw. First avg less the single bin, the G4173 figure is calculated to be -21.2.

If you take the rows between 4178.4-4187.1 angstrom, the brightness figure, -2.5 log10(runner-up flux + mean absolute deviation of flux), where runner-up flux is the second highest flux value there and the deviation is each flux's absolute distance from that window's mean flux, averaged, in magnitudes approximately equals -3.37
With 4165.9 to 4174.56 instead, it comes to -3.39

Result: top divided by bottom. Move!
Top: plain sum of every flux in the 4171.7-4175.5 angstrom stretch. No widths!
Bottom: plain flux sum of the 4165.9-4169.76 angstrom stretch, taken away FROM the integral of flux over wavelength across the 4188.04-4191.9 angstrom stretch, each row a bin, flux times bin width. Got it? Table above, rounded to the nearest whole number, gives -12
